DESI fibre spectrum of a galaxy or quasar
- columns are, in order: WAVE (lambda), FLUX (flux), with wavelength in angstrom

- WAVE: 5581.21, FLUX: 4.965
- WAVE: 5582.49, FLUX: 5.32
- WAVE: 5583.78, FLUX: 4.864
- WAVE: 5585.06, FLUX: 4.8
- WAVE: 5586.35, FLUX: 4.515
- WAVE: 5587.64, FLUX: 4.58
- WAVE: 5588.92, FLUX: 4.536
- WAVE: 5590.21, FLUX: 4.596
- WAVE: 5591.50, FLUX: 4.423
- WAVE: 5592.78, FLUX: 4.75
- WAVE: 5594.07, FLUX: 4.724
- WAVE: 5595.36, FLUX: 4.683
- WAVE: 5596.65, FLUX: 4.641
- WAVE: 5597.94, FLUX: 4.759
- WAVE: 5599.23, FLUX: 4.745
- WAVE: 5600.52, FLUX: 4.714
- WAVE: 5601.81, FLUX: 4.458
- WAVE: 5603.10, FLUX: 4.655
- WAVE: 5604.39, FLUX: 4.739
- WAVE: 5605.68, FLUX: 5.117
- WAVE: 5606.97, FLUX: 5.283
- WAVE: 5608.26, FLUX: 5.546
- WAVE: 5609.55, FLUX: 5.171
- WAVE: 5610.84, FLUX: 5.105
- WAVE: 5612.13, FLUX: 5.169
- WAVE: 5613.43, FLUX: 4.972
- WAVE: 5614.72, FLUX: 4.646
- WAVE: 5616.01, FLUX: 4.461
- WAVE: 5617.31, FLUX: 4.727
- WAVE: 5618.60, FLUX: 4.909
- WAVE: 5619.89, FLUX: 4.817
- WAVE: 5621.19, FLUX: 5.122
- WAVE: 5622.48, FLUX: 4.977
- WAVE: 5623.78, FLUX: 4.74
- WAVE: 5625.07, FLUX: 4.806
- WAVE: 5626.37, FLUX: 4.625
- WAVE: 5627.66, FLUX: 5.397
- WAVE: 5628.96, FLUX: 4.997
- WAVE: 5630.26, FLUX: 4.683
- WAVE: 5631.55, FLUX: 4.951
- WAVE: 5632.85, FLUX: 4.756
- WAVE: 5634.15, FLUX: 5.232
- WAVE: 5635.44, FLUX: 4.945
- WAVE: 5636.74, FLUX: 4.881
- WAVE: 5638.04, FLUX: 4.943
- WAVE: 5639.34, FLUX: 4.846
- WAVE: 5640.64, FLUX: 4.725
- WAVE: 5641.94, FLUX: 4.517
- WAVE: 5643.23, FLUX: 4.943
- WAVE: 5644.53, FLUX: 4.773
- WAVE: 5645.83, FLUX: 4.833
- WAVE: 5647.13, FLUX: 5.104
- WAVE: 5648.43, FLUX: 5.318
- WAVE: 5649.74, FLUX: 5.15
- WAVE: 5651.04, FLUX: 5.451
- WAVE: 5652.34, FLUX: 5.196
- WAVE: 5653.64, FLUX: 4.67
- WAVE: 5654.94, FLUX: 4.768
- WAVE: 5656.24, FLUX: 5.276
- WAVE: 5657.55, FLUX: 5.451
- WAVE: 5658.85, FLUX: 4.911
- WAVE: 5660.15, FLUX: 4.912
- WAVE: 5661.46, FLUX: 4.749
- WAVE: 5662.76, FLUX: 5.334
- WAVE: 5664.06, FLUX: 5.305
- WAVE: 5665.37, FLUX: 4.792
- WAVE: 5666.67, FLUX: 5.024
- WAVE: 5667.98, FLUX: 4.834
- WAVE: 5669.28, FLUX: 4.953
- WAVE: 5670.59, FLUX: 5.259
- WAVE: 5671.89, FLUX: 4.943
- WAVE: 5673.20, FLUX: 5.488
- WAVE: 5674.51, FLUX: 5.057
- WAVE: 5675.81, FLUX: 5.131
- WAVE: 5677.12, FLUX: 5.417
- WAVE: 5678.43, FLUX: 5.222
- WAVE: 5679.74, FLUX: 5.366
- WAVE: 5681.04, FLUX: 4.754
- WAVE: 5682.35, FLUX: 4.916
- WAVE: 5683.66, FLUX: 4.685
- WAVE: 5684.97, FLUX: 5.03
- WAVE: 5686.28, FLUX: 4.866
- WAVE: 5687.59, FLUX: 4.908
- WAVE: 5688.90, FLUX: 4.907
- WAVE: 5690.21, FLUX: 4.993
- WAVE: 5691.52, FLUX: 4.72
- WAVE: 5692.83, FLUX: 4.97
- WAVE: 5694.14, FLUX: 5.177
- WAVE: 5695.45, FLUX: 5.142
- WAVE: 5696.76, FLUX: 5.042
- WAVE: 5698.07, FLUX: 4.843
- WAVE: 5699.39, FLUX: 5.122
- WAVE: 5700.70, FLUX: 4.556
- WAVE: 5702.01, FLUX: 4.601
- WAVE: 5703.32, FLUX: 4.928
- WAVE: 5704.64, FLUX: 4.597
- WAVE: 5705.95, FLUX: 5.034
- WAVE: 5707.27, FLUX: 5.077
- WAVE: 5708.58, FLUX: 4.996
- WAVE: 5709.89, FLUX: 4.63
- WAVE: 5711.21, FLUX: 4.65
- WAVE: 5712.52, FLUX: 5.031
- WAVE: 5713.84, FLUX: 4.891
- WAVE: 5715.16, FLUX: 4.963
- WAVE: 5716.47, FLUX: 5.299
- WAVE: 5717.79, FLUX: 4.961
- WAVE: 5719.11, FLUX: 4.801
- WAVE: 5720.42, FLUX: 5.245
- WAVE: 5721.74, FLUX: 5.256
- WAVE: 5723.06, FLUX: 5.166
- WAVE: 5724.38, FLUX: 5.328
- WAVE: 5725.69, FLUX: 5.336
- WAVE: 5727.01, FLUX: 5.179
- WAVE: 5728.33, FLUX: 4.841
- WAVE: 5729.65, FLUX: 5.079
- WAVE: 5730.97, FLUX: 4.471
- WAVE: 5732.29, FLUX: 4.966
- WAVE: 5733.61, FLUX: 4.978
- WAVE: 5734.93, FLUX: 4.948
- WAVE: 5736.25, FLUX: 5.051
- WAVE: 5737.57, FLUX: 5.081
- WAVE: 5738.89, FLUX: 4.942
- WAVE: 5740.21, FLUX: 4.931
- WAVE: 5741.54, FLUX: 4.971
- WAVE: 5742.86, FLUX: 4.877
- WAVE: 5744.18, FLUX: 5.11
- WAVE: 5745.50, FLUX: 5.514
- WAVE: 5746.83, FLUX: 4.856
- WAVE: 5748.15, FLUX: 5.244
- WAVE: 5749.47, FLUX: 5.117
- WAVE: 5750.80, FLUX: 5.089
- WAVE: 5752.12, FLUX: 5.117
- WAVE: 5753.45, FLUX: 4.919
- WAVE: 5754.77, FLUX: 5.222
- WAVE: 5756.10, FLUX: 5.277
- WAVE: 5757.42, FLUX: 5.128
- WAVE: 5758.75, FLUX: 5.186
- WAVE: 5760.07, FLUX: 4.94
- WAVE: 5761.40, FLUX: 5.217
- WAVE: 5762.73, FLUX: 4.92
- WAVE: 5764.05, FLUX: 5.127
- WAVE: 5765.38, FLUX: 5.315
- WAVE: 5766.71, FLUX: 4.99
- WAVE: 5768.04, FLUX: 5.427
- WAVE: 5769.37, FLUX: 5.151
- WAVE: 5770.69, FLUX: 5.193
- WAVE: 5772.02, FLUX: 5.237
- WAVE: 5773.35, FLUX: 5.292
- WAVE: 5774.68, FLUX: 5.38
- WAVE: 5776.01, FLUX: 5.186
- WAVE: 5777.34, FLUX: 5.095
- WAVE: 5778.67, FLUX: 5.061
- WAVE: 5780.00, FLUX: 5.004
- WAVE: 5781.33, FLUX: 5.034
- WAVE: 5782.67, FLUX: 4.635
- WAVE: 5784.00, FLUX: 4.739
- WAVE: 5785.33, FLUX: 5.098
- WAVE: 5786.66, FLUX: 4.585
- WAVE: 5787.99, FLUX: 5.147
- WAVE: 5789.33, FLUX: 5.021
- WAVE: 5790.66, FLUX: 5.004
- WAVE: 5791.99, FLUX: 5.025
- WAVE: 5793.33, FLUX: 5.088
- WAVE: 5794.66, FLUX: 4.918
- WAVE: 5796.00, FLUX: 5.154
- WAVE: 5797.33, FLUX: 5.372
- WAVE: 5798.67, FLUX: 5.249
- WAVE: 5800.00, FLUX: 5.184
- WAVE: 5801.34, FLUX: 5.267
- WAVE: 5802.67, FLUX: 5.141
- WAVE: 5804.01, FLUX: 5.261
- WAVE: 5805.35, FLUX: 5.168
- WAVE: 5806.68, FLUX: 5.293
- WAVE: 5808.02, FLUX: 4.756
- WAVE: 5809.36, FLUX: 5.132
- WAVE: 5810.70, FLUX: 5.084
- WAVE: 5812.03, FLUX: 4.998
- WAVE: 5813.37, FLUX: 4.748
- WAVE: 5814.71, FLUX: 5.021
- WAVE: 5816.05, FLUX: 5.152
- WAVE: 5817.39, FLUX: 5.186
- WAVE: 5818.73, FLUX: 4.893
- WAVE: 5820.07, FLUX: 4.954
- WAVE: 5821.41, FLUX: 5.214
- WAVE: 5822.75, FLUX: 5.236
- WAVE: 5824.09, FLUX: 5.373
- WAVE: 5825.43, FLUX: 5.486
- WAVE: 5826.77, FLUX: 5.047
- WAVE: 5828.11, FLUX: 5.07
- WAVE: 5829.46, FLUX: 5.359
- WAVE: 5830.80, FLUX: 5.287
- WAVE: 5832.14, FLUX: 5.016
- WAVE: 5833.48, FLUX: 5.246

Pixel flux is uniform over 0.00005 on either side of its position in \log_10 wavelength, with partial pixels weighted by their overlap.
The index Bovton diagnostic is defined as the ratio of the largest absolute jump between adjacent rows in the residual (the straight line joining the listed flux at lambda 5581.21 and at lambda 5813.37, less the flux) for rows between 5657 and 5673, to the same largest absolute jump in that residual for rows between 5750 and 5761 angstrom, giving 1.9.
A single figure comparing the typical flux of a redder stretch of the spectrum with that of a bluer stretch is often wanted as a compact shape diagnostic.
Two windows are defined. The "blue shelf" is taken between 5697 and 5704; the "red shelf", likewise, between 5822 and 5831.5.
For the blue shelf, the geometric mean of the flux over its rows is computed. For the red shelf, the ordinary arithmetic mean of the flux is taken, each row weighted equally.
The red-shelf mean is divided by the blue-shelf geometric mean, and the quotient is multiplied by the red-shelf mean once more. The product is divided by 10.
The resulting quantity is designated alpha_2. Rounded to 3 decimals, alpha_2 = 0.577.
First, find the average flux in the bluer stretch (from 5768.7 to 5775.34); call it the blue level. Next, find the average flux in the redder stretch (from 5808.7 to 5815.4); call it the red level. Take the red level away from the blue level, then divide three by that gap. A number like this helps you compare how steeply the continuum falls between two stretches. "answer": 12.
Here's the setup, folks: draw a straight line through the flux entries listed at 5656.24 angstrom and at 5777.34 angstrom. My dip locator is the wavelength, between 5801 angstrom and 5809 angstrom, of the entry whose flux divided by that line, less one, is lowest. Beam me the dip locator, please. 5808.02 angstrom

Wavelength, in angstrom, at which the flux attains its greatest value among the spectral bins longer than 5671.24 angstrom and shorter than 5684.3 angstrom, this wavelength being 5673.20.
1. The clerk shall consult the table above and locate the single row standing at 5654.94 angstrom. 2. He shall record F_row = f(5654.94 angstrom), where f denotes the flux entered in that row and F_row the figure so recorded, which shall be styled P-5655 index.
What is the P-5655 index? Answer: 4.768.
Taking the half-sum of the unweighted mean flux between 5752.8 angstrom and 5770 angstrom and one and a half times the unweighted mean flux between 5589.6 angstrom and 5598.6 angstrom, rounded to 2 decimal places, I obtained 6.06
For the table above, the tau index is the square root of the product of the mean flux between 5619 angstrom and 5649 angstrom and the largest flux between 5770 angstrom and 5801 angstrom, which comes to 5.14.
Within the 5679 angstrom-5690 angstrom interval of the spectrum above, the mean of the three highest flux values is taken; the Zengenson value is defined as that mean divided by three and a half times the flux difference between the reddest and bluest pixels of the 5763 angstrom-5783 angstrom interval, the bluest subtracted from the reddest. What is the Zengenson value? -3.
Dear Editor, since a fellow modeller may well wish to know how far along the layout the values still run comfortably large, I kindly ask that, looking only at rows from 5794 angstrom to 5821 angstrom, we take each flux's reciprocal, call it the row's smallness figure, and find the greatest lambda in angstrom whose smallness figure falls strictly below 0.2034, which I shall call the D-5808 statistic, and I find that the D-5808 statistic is 5820.07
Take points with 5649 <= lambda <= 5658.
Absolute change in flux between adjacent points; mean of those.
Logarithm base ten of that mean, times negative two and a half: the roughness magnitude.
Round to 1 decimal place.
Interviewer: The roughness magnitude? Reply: 1.3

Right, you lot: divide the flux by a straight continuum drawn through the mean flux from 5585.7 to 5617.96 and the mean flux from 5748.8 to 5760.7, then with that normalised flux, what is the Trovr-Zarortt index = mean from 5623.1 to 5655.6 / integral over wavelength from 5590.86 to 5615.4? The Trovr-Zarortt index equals 0.041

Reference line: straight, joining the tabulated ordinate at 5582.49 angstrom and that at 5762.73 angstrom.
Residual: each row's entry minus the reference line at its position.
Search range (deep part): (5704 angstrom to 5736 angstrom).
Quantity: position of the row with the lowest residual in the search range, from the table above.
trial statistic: 5730.97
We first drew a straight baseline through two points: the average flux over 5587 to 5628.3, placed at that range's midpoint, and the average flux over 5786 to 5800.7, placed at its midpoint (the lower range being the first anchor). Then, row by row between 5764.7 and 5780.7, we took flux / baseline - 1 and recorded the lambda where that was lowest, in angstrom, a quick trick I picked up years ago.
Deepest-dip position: 5780.00 angstrom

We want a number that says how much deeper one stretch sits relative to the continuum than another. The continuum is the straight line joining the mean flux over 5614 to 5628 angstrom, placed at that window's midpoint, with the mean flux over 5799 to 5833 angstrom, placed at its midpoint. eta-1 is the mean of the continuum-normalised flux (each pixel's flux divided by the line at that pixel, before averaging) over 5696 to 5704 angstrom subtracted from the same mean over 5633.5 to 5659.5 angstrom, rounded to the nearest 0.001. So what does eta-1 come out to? 0.047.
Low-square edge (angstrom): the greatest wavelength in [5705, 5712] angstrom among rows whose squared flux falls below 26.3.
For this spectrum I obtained 5711.21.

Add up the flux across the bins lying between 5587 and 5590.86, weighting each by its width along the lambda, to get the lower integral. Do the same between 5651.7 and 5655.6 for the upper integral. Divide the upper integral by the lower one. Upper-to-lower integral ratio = 1.08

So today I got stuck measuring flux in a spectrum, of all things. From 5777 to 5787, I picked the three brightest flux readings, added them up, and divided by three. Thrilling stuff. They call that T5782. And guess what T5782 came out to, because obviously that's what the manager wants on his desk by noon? 5.08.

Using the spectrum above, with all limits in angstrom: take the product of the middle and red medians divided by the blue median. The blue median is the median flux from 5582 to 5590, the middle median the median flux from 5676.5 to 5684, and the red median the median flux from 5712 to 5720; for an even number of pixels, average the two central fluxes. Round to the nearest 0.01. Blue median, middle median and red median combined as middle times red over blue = 5.36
